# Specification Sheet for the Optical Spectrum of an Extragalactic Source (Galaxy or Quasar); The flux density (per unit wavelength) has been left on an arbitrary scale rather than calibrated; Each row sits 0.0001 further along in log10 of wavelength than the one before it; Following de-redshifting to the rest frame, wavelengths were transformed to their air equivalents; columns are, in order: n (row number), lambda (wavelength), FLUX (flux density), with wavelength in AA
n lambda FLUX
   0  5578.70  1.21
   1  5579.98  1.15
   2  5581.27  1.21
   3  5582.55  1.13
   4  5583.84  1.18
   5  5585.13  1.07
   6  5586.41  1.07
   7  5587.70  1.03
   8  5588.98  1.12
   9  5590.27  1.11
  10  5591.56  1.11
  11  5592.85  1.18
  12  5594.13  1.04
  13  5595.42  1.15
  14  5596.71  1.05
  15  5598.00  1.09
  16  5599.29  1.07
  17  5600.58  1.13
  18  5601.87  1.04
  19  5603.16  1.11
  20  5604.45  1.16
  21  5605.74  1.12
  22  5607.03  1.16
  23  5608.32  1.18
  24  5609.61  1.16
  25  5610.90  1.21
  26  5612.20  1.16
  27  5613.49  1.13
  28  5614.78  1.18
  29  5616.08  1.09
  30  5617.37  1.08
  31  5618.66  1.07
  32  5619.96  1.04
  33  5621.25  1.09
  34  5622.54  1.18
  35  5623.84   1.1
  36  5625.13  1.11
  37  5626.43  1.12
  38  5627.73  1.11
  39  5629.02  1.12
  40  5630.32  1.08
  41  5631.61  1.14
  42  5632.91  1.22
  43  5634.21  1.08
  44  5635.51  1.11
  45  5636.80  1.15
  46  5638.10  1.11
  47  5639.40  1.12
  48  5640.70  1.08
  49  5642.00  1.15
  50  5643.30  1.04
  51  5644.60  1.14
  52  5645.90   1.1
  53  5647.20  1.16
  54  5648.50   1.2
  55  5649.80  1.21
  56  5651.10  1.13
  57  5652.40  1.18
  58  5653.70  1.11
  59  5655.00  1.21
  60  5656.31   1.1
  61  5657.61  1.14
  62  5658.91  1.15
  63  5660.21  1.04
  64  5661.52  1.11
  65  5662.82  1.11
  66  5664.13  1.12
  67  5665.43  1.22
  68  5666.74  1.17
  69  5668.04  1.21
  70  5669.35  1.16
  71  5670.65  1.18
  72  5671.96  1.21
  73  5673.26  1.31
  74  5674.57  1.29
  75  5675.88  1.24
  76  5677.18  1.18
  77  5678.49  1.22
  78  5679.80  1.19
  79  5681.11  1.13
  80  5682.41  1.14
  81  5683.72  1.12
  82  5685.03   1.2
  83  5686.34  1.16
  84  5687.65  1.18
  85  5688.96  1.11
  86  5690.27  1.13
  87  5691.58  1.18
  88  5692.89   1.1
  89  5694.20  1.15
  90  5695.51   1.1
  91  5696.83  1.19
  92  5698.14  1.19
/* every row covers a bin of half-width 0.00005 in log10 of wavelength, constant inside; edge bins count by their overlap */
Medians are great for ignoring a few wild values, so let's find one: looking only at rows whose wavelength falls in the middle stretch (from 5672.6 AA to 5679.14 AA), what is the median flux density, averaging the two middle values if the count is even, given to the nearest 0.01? 1.24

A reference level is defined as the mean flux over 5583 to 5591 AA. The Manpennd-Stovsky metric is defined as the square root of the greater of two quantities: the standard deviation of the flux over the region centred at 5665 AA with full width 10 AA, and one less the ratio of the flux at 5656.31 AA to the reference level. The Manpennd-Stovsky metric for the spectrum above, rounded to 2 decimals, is 0.24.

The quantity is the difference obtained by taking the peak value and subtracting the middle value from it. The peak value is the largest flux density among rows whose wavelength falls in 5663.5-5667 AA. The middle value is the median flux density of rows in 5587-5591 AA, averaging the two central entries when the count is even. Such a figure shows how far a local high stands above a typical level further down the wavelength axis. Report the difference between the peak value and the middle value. 0.110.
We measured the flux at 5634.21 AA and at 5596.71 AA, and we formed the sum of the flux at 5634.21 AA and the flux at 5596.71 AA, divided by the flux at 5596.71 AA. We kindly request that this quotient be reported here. 2.03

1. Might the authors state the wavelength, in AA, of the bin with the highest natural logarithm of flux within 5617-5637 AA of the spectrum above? 5632.91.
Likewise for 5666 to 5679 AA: 5673.26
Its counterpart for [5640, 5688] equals 5673.26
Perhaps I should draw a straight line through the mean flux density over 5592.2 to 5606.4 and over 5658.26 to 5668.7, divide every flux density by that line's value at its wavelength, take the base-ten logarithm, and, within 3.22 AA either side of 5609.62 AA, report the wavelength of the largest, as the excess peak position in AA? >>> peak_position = 5610.90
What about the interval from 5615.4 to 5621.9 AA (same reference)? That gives 5616.08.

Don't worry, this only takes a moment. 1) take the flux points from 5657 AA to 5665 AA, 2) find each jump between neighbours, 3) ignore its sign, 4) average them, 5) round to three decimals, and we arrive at 0.040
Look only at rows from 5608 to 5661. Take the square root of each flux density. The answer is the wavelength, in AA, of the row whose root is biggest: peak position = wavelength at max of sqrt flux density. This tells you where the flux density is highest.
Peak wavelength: 5632.91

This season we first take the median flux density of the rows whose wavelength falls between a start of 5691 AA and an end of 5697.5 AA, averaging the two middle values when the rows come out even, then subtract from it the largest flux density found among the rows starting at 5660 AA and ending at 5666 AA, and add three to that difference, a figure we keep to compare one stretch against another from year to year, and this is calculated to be 2.93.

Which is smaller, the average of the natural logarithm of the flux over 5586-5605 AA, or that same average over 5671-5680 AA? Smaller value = 0.092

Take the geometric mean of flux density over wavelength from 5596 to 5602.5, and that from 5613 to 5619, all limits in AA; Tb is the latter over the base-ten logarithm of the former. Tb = 35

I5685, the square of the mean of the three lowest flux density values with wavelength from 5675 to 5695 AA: 1.23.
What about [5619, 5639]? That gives 1.14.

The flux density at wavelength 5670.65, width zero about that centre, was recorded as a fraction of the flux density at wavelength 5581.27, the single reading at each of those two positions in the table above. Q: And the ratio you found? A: 0.98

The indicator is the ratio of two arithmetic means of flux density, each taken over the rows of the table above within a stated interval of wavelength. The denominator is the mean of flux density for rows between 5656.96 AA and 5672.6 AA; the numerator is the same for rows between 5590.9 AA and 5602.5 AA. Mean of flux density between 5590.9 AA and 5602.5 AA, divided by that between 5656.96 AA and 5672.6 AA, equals 0.951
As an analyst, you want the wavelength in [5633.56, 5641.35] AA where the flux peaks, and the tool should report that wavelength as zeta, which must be 5636.80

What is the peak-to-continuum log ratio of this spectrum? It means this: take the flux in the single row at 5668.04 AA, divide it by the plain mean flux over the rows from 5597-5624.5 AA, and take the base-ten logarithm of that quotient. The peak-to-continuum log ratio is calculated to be 0.033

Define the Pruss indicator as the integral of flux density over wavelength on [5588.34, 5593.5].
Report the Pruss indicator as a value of 5.8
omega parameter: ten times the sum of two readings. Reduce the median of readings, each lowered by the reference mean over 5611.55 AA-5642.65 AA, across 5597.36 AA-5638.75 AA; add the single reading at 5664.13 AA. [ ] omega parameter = 11.2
